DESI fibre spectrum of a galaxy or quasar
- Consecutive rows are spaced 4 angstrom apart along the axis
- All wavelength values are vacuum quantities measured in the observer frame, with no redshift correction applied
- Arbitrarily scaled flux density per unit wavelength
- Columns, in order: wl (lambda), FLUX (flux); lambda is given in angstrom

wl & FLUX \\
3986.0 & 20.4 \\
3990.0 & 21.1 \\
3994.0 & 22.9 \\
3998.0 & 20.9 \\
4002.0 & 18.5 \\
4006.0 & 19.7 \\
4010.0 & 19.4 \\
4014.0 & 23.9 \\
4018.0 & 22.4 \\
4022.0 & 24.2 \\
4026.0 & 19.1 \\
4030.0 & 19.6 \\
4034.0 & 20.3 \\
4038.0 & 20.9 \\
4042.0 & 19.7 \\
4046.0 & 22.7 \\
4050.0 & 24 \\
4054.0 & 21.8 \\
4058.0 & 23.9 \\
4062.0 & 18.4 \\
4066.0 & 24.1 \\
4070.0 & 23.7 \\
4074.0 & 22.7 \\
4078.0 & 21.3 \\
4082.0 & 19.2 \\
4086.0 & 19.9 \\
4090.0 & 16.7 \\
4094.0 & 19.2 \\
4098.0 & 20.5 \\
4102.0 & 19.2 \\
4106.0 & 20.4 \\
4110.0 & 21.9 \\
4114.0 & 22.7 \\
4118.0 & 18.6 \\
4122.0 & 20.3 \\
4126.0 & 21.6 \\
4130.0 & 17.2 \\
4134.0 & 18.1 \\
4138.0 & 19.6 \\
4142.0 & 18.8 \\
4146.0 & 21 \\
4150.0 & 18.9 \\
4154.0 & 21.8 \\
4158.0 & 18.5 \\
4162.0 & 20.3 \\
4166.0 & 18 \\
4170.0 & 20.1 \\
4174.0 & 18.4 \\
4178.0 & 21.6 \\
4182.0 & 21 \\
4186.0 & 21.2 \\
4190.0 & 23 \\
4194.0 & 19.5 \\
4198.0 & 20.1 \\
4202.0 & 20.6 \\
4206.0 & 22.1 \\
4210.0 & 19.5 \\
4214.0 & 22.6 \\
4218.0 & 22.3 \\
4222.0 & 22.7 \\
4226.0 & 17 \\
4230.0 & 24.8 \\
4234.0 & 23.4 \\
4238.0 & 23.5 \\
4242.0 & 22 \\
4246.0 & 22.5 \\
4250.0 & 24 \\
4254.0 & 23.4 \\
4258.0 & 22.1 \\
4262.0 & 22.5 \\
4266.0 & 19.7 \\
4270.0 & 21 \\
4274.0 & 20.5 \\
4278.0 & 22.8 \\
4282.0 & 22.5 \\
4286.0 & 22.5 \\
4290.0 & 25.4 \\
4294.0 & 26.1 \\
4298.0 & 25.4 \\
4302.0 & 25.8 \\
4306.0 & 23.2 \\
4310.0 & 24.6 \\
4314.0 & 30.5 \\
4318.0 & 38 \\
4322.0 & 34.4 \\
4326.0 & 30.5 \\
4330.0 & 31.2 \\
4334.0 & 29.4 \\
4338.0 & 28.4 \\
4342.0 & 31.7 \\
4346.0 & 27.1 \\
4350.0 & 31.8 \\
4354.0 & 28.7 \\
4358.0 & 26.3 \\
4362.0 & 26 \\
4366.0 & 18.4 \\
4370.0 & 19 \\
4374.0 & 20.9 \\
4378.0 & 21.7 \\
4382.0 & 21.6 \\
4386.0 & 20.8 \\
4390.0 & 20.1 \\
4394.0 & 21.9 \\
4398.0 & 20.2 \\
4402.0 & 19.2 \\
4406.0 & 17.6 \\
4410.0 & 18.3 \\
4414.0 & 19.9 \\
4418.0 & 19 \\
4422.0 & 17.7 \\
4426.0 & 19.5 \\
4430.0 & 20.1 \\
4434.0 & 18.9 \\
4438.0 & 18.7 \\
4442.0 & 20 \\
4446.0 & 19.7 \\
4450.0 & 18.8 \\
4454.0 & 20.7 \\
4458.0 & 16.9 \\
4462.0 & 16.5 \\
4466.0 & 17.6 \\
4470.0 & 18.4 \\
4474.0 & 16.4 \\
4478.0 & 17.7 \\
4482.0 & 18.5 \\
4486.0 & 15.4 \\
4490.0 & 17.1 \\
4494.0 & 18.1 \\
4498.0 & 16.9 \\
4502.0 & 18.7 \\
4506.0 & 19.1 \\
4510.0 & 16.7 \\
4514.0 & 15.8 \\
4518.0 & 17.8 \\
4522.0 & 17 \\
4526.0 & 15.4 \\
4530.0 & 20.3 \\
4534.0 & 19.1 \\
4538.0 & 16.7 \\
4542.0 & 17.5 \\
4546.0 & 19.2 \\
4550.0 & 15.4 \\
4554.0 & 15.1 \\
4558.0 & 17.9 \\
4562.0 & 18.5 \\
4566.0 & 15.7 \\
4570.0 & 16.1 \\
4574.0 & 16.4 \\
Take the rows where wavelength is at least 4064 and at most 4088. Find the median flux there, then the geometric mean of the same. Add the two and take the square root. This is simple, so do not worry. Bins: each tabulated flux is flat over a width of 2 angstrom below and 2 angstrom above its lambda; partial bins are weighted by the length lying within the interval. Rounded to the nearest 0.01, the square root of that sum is 6.61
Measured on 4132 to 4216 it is 6.35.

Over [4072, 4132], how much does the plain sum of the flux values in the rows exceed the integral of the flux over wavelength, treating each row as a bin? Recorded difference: -904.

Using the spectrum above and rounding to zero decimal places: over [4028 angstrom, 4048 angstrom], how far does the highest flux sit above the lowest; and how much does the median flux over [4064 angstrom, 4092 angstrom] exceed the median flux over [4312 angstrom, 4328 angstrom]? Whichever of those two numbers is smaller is -11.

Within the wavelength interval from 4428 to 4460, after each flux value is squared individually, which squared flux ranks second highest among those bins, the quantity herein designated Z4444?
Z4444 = 404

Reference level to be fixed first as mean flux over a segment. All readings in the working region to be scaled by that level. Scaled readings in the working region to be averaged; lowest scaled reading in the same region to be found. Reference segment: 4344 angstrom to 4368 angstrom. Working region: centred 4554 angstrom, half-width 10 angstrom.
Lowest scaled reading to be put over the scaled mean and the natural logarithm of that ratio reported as -0.13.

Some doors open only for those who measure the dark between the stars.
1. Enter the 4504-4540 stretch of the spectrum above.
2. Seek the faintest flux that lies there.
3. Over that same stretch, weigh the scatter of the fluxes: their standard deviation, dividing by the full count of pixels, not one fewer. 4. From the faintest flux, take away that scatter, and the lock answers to 13.8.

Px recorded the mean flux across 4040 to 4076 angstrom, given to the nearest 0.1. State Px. 22.3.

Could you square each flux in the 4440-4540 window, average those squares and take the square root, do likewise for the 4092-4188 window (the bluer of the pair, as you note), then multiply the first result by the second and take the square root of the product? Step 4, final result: 18.9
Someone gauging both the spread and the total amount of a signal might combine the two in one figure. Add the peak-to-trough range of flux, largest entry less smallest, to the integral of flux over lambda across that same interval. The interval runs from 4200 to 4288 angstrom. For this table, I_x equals 1944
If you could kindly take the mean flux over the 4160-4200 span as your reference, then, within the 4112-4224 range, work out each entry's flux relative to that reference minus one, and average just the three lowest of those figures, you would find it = -0.13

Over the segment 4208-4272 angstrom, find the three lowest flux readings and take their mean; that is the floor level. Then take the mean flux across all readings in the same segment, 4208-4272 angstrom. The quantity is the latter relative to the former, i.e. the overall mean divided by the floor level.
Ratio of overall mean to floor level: 1.18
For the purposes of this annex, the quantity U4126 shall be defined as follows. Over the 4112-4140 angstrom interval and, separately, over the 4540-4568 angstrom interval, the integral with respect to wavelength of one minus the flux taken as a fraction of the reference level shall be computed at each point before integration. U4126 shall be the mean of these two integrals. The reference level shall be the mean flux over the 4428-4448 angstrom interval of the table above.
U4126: 1.6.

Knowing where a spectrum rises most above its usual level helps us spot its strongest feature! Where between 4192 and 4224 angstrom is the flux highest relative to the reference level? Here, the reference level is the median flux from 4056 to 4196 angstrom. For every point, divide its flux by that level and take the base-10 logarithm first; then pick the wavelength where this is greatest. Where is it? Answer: 4222.0 angstrom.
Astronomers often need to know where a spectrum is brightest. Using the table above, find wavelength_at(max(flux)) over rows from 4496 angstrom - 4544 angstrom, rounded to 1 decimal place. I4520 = 4530.0 angstrom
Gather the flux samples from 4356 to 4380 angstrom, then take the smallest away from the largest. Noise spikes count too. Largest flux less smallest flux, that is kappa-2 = 7.9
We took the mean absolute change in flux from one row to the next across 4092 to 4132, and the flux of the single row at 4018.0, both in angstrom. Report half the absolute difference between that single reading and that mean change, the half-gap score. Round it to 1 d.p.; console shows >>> 10.2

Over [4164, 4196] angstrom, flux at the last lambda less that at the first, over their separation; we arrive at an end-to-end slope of 0.05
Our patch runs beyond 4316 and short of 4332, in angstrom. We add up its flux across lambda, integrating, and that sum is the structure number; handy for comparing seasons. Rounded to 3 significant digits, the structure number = 536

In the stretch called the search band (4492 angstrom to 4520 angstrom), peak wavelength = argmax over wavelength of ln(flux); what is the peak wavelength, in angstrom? 4506.0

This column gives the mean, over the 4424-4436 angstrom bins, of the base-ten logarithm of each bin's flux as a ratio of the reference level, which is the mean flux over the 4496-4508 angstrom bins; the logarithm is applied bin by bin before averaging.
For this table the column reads 0.03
